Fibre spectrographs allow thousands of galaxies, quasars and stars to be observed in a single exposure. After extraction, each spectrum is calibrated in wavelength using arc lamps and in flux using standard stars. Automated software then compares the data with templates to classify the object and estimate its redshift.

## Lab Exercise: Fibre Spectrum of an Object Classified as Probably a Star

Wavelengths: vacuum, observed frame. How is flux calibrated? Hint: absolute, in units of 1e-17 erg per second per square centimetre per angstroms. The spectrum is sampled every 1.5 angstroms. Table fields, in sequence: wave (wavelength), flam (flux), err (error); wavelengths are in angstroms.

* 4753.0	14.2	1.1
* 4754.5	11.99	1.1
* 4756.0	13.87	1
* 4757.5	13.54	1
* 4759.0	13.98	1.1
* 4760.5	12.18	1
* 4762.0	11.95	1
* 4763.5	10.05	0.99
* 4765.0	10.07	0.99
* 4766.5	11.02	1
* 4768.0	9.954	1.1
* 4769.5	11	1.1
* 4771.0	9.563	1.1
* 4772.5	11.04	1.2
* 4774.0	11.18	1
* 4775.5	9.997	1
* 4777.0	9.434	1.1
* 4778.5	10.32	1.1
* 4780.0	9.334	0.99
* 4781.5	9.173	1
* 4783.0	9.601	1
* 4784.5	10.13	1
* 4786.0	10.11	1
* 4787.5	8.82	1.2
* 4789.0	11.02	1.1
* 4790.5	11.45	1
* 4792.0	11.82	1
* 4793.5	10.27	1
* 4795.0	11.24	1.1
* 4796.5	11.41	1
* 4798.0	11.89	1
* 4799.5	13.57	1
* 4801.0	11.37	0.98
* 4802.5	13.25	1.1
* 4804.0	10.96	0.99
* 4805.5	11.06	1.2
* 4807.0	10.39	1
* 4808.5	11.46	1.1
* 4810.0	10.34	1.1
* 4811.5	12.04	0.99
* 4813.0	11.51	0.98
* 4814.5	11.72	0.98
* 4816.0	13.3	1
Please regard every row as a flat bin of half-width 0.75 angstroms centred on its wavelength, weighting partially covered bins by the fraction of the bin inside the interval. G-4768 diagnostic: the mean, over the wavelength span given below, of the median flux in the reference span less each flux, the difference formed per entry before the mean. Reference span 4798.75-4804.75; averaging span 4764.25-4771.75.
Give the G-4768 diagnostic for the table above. 2.0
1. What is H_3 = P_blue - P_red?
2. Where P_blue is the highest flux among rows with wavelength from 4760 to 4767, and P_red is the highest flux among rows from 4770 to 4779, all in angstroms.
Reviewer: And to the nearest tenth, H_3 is 1.0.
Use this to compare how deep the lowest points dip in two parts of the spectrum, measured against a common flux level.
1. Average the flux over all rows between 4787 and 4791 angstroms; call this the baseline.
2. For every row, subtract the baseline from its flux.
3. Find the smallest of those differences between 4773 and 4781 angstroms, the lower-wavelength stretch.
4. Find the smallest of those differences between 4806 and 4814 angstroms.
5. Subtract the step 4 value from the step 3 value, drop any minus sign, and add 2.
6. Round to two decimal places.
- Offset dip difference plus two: 3.01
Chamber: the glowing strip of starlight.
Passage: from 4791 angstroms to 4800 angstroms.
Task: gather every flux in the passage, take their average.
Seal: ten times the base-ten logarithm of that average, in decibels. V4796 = 10.7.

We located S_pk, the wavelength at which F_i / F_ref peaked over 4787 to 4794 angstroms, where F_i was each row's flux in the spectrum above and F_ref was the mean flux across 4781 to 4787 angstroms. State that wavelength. 4792.0 angstroms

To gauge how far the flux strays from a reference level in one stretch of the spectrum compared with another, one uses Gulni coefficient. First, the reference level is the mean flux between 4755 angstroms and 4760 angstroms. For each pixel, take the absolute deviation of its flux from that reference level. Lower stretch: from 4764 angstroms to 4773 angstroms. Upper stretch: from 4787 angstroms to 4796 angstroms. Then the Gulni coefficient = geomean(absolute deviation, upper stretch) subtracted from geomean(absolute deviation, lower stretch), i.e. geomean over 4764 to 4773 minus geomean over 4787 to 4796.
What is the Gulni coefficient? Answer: 0.4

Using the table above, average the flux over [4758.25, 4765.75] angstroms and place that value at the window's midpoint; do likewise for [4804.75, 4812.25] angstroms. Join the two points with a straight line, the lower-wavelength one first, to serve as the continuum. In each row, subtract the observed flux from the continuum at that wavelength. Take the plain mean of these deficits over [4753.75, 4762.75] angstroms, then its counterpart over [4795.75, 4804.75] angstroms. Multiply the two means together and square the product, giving 1.2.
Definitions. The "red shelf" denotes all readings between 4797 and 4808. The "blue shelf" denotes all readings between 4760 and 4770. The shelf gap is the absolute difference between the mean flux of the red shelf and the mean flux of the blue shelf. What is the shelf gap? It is 0.9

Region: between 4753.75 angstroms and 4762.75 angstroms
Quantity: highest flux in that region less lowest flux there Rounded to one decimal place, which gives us 2.0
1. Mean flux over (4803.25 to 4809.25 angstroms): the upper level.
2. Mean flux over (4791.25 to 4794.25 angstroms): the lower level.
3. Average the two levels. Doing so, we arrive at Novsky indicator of 11.0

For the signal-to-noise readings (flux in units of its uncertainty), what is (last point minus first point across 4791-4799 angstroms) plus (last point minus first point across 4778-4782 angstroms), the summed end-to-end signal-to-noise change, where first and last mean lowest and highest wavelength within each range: -0.1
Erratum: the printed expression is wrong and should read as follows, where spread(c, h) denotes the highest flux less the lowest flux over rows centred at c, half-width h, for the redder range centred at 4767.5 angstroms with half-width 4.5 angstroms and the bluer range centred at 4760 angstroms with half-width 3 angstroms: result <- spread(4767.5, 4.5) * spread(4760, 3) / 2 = 1.48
